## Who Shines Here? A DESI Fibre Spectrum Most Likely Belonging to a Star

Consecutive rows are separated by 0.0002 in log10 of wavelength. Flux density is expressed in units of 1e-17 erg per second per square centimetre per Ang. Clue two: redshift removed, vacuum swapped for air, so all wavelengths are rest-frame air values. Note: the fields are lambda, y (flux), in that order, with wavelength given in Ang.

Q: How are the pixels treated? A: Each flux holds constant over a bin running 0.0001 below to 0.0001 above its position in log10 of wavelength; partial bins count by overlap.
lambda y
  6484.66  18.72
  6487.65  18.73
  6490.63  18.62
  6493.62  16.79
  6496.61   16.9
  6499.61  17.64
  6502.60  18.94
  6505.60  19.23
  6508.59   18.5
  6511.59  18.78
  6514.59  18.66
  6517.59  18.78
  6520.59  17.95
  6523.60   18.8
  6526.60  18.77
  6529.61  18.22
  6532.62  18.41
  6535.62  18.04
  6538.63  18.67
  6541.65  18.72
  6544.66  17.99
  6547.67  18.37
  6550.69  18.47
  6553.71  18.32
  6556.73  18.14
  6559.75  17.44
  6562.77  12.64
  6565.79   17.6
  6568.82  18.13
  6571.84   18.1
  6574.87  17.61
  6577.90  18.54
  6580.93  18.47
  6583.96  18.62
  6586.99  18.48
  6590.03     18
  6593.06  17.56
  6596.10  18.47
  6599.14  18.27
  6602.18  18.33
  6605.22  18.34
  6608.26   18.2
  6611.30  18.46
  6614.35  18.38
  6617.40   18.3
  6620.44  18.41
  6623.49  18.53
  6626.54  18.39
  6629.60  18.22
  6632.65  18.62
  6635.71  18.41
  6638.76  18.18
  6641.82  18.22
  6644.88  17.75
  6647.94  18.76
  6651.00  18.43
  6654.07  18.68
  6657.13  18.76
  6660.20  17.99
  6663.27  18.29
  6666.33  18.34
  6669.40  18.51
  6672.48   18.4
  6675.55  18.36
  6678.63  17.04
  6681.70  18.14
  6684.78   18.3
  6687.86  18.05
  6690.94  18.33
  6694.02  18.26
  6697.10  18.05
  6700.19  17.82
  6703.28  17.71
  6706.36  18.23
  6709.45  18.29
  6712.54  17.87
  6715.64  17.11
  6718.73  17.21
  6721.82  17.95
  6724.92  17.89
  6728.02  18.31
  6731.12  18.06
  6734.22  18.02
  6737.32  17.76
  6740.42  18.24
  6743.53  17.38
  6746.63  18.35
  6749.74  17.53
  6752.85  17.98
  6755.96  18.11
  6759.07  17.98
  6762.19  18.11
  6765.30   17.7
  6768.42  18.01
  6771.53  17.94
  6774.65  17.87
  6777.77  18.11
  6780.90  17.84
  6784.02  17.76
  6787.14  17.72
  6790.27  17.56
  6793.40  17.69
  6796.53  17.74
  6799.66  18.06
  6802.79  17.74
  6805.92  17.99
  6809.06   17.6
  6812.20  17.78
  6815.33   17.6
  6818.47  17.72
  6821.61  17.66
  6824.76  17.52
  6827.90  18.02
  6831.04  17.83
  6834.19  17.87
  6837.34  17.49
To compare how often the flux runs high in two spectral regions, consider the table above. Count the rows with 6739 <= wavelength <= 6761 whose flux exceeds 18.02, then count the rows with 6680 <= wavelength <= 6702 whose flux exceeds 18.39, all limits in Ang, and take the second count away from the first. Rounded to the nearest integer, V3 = 3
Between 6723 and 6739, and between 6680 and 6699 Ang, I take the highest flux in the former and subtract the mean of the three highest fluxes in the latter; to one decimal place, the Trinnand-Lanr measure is 0.0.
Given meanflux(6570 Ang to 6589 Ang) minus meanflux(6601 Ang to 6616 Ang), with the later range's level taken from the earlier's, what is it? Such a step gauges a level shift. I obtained 0.0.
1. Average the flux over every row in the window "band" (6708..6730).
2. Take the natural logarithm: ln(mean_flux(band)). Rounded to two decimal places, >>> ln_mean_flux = 2.88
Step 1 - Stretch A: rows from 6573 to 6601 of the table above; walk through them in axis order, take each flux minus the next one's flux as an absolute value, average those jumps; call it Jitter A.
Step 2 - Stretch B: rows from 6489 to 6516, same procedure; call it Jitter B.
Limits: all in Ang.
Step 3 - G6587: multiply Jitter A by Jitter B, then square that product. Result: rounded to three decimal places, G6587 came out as 0.078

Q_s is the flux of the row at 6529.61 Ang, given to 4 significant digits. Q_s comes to 18.22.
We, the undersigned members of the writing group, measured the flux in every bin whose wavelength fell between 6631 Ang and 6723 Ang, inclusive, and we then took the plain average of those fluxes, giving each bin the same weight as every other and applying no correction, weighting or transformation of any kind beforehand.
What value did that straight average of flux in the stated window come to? 18.14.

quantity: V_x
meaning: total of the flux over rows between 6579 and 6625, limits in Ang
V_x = 275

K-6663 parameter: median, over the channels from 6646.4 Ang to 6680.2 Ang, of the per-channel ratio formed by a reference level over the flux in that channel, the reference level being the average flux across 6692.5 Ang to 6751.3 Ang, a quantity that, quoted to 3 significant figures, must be 0.973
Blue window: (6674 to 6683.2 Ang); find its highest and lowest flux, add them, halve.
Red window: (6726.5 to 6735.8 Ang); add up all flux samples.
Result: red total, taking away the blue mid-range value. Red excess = 36.7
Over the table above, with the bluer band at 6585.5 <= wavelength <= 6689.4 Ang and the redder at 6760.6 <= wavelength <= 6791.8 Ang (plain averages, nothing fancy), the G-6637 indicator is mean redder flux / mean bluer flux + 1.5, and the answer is 2.477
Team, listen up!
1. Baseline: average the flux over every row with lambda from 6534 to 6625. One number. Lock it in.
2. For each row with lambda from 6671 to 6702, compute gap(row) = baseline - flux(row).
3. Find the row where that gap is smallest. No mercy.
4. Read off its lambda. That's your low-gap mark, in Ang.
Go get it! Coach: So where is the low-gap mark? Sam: 6672.48 Ang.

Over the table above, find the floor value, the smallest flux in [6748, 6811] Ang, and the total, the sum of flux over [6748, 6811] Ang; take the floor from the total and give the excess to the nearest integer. 340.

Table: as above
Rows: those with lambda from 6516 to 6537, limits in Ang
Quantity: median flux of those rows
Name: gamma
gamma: 18.4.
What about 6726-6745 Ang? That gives 18.0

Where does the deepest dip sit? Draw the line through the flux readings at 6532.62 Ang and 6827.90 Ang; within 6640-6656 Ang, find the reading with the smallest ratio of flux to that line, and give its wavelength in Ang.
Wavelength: 6644.88 Ang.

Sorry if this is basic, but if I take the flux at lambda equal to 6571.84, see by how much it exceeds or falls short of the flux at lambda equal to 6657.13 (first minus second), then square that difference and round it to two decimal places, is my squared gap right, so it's 0.44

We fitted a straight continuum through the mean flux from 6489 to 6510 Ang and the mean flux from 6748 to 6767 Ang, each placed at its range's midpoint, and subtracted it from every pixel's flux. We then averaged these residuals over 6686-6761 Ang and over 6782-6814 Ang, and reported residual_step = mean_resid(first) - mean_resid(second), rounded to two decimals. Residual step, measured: 0.12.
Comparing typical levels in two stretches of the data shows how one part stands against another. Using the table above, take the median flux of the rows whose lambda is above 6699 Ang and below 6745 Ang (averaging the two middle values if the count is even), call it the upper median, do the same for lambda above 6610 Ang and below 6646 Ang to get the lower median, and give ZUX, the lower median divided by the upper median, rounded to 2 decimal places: 1.03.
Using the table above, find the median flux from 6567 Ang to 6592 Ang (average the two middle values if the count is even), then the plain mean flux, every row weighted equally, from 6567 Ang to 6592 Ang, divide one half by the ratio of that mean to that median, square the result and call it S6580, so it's 0.252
